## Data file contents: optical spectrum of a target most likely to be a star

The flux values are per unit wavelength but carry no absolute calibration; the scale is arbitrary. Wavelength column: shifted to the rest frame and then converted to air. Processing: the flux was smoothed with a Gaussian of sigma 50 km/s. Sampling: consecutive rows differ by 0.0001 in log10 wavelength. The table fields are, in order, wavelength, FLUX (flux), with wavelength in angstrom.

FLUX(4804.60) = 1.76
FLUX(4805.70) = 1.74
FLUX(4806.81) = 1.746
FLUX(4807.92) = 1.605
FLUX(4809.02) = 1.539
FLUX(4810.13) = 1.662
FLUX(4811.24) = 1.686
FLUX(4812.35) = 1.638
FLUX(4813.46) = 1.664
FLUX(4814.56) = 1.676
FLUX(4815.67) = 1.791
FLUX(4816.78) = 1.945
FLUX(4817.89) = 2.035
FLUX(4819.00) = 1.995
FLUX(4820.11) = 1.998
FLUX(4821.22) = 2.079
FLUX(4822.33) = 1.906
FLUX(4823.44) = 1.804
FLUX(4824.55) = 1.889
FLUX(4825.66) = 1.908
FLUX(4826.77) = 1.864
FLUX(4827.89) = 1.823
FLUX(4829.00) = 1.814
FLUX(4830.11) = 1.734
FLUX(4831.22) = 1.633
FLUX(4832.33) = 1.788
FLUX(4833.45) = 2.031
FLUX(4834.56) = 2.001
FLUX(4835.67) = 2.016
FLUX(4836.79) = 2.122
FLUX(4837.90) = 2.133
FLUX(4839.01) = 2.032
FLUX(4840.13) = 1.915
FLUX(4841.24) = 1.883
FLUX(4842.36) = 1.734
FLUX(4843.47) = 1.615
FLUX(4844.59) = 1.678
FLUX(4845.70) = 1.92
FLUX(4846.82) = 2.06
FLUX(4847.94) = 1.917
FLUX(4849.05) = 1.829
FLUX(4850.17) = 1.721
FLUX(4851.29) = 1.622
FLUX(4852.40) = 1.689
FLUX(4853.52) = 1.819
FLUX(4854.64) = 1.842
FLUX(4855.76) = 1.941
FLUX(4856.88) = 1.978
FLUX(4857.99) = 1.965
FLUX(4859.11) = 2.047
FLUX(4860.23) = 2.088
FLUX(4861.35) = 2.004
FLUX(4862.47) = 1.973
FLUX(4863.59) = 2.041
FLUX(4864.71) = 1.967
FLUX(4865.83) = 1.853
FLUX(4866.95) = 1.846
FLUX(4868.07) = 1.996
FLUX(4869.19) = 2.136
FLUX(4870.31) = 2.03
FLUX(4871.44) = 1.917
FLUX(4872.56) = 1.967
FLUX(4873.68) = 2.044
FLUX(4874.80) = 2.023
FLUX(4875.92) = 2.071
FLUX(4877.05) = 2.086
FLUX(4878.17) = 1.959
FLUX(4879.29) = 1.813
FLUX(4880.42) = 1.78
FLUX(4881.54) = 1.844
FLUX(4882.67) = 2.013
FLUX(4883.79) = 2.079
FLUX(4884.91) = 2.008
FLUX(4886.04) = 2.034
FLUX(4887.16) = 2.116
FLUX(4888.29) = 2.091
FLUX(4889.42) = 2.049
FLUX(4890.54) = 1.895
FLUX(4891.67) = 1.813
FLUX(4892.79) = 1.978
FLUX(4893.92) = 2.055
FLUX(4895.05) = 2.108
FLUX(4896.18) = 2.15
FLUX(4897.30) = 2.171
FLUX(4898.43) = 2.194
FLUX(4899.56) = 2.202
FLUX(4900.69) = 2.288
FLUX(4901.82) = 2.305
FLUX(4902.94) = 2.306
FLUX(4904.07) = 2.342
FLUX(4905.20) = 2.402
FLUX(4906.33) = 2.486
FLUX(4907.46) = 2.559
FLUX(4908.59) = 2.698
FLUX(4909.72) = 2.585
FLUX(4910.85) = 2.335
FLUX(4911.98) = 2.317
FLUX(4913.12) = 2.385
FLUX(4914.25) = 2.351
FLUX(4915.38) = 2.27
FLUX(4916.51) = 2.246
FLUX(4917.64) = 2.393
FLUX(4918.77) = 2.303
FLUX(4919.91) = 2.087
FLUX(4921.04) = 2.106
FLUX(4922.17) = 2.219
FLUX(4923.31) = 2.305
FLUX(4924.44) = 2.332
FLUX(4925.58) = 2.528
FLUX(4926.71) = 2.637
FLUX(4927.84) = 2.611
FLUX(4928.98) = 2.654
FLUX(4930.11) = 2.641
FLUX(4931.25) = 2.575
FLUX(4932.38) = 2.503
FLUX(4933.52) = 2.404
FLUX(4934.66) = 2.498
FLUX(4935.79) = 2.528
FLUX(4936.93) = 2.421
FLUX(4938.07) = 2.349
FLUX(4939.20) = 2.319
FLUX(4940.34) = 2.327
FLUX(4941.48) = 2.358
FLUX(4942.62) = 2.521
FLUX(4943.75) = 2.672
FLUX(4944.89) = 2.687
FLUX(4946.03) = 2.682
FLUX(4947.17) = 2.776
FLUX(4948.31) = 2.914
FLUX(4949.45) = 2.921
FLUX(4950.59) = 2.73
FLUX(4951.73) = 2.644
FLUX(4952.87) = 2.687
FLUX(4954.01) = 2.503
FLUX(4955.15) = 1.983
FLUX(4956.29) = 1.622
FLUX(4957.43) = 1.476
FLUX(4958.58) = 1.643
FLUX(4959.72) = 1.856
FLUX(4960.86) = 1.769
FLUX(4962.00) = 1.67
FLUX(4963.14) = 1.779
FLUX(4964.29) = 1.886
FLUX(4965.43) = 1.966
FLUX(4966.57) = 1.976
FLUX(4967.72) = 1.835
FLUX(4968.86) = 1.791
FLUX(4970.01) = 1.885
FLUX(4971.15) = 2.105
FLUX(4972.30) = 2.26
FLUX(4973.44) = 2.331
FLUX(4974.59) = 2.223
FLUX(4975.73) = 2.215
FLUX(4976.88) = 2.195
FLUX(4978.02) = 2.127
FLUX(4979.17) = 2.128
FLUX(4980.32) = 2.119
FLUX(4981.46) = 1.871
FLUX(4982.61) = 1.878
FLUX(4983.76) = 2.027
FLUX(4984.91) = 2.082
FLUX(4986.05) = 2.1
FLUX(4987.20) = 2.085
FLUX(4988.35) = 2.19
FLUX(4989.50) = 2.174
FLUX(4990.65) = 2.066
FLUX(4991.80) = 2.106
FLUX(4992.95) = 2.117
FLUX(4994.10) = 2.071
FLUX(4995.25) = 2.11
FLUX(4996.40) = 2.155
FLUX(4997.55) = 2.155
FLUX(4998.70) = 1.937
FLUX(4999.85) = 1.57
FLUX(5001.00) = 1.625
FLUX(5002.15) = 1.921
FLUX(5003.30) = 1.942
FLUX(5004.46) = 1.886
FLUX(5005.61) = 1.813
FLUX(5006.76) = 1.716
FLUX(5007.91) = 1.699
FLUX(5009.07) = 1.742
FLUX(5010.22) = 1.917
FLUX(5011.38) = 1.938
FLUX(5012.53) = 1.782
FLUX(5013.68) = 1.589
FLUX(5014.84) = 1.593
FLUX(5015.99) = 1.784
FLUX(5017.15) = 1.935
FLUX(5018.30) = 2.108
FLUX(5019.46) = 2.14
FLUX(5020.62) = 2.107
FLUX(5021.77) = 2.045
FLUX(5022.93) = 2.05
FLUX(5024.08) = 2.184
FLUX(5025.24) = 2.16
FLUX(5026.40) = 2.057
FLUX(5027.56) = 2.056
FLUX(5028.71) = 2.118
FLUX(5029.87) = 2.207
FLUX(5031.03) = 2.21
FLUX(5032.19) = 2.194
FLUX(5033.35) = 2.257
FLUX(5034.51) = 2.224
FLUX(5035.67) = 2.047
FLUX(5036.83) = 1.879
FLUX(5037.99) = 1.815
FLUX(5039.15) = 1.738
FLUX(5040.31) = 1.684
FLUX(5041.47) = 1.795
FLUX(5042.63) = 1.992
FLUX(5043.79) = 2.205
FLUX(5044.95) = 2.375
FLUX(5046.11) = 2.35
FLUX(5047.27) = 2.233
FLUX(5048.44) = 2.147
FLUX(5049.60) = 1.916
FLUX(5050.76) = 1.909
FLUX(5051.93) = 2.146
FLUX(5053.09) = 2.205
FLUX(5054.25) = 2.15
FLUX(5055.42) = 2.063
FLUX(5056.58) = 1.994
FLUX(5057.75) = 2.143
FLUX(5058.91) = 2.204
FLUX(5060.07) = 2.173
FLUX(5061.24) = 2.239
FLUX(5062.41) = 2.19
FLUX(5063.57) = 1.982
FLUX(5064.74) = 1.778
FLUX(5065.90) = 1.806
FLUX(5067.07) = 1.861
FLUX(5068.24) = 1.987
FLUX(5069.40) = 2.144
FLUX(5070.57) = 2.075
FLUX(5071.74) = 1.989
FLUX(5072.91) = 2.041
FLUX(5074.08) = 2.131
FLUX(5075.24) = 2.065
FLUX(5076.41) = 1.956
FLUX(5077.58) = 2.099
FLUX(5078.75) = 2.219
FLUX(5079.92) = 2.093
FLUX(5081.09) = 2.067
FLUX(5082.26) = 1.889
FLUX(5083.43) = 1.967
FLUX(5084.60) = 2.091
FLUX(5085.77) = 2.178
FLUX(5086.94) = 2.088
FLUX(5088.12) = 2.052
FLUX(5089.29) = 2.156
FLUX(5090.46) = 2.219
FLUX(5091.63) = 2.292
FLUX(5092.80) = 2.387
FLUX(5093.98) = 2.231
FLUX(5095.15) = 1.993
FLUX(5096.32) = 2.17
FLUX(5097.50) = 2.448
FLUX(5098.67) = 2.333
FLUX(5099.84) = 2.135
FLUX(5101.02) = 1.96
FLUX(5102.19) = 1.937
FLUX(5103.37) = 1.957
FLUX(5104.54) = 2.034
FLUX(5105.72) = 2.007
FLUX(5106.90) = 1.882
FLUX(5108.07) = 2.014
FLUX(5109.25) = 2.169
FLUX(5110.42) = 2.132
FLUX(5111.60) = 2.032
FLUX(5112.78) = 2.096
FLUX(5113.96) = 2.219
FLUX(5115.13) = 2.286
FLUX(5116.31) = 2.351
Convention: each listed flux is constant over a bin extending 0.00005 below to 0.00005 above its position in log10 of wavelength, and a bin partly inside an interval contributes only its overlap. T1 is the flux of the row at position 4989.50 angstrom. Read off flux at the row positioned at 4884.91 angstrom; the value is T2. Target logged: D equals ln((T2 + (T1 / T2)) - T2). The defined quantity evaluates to 0.08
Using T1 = 2.174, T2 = 2.008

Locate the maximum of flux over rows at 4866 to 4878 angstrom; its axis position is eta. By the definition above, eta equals 4869.19 angstrom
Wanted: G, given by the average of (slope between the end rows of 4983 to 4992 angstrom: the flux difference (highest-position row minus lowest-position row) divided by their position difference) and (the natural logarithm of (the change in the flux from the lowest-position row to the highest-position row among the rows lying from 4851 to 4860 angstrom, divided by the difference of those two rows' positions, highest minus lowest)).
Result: -1.5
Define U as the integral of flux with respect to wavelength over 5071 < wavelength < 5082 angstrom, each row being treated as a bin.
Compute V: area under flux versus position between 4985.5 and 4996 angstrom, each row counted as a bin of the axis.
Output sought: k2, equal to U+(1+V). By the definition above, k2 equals 46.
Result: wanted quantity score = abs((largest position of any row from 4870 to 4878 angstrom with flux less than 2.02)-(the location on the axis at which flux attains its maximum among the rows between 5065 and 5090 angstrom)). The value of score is 206.2 angstrom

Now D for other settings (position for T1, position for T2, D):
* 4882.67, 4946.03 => -0.29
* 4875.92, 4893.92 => 0.01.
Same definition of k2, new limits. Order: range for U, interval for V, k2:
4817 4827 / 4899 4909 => 44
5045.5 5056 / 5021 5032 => 47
